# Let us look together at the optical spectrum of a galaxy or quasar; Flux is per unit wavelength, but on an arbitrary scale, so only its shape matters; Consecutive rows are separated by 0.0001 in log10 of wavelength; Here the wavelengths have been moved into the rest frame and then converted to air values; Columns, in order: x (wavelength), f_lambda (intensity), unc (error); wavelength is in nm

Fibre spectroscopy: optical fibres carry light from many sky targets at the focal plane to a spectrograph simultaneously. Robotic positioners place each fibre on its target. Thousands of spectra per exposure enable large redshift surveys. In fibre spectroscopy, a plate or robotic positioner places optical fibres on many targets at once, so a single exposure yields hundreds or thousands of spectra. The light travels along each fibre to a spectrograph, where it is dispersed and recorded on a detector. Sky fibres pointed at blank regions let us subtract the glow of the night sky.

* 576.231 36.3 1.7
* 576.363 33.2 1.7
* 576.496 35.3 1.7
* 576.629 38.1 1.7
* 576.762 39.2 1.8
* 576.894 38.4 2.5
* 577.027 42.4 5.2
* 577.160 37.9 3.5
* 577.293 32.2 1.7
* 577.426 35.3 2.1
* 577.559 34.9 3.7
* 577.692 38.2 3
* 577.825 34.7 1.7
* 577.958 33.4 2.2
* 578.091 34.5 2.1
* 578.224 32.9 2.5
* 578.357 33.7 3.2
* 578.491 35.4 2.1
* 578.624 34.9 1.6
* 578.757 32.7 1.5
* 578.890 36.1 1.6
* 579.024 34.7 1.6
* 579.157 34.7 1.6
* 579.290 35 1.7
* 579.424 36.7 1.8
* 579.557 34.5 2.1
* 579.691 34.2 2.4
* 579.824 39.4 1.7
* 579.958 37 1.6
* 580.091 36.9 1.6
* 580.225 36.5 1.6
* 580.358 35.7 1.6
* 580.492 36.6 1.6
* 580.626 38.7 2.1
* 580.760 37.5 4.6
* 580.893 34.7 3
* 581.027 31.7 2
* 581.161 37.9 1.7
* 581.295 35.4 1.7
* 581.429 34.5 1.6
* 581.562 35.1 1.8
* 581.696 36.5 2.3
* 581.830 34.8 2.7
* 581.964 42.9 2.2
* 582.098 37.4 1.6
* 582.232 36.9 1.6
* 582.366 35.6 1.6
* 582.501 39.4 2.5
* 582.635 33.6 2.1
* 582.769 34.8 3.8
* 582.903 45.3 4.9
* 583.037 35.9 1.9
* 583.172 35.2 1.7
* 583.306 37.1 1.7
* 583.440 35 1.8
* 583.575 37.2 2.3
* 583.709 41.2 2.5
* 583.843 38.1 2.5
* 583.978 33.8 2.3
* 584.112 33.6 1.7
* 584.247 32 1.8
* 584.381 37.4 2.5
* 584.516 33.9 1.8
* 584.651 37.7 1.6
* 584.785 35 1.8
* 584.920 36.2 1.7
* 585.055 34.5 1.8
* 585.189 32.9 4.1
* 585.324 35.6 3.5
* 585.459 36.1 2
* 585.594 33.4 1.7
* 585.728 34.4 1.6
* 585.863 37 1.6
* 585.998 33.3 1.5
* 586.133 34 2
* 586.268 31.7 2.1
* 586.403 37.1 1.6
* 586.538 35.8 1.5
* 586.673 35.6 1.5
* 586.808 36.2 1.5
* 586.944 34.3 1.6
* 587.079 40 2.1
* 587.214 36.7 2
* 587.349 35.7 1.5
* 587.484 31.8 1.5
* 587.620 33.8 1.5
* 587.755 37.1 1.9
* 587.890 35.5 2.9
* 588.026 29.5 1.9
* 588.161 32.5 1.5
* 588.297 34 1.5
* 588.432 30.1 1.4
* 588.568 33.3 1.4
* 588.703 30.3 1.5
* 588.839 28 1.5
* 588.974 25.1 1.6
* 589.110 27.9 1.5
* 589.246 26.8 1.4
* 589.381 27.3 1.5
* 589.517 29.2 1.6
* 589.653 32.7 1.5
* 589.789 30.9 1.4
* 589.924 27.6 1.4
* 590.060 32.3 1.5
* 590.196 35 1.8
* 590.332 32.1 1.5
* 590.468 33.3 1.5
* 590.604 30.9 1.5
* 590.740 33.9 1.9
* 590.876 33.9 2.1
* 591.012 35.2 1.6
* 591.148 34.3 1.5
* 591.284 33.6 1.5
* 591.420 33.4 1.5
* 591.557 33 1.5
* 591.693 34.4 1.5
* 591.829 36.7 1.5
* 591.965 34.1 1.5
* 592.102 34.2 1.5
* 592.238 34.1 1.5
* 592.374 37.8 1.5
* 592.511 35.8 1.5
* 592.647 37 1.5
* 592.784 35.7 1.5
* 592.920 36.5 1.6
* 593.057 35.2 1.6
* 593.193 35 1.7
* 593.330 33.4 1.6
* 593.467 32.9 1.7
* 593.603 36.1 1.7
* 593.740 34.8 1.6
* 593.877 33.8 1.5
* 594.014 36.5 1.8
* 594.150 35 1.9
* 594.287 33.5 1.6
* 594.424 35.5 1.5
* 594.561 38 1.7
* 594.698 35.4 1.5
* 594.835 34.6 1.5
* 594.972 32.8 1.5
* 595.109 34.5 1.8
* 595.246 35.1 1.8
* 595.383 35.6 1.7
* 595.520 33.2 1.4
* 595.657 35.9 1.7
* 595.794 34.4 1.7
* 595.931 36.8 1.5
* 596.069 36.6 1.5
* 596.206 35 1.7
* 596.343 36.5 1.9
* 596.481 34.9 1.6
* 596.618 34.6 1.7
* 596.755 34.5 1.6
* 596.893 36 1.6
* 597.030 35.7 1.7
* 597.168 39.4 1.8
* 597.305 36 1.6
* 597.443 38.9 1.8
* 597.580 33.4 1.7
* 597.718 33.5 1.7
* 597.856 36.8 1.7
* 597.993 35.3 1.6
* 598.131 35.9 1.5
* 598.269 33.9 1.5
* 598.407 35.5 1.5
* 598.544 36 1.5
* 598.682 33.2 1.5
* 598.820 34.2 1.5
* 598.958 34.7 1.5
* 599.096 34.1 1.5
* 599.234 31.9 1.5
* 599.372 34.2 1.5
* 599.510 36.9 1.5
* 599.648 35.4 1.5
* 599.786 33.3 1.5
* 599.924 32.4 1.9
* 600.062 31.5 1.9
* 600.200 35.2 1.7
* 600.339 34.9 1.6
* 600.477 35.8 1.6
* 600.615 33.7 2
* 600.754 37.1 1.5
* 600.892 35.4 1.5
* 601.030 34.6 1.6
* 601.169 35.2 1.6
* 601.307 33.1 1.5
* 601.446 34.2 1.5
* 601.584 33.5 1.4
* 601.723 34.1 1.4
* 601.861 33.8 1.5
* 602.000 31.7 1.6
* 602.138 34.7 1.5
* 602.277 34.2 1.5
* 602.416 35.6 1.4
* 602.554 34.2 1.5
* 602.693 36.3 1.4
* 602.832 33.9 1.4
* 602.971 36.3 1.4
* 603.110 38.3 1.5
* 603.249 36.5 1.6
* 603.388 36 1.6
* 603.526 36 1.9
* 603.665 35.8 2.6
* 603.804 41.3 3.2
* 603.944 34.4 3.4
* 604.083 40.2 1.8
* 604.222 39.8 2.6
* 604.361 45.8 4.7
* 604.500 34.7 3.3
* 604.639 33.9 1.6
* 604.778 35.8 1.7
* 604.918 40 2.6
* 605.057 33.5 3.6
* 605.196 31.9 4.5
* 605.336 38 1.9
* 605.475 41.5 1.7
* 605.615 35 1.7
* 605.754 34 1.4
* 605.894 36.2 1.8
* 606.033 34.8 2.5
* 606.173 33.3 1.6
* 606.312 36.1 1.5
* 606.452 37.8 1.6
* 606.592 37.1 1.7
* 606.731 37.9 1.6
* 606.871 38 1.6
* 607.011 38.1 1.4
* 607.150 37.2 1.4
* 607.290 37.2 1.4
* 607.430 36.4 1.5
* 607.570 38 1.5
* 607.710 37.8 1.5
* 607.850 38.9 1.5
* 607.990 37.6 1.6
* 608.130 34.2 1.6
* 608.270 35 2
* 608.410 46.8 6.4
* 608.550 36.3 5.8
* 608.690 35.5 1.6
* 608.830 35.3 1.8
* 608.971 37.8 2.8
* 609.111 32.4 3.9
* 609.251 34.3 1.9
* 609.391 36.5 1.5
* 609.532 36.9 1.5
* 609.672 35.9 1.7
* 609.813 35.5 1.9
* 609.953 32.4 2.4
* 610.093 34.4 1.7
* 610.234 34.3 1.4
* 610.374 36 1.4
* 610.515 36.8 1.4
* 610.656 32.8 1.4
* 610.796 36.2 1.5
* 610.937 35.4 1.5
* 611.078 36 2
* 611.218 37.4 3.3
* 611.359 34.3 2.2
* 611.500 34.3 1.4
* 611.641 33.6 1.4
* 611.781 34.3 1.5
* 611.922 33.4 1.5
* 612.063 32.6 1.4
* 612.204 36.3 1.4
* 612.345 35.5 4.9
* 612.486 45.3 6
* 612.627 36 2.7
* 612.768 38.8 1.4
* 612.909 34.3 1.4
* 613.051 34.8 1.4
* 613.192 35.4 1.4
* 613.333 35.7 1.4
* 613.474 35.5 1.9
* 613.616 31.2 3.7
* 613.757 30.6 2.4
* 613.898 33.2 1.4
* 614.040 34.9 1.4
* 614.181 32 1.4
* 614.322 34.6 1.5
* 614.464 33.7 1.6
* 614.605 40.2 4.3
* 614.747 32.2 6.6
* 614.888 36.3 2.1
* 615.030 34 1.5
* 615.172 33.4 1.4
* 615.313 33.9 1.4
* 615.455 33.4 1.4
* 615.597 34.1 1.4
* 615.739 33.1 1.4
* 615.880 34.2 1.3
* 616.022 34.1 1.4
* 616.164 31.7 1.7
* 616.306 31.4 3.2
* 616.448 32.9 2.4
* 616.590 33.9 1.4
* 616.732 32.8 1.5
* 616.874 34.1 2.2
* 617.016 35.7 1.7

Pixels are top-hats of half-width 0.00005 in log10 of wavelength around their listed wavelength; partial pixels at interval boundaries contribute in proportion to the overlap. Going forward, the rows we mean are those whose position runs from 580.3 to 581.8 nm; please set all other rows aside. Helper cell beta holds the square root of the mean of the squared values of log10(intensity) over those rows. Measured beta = 1.55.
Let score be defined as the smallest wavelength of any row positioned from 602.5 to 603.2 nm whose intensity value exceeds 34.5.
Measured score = 602.693 nm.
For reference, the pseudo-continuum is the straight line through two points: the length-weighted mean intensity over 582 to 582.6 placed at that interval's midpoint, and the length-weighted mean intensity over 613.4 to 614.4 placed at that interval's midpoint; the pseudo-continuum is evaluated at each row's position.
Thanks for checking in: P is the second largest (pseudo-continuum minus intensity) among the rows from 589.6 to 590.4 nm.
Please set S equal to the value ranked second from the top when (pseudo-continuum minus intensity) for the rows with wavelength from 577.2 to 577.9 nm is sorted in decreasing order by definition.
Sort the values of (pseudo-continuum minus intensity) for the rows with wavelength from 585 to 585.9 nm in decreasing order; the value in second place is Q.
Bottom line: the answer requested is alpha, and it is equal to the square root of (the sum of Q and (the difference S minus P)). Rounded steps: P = 5.5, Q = 3.5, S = 3.3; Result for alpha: 1.2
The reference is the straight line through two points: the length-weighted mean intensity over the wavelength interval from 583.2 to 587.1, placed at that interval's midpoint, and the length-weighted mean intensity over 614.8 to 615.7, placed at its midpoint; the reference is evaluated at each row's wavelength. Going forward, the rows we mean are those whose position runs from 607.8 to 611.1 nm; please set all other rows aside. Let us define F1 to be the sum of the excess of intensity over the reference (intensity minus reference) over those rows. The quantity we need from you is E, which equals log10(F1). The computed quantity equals 1.6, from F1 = 39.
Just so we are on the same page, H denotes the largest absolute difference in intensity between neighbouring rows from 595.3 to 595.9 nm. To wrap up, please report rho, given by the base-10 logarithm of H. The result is 0.43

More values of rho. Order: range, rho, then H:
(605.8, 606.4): 0.45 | 2.8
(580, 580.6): -0.05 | 0.9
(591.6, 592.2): 0.41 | 2.6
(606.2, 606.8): 0.23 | 1.7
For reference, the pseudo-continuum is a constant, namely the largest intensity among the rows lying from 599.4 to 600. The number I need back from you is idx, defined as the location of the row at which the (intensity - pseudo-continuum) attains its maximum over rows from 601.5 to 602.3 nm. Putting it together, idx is 602.138 nm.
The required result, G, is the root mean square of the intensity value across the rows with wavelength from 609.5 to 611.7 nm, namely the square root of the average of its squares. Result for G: 35.2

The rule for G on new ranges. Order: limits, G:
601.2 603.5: 34.8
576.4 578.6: 36.1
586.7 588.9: 33.8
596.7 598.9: 35.6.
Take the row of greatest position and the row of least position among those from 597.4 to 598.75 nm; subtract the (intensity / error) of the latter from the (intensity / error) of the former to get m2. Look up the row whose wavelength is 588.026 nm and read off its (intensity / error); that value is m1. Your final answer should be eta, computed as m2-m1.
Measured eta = -15.0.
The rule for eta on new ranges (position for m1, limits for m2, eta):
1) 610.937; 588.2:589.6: -28.0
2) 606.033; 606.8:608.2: -16.3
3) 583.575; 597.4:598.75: -15.7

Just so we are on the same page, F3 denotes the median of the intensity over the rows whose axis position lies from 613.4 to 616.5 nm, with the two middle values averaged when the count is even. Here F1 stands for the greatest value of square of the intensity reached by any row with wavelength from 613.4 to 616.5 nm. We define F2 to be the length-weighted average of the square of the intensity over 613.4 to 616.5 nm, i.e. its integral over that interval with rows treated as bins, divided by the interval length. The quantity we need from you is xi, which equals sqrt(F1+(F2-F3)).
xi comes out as 52.2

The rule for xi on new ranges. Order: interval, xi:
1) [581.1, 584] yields 58.3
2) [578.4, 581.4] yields 52.9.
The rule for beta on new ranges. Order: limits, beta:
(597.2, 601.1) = 1.54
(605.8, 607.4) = 1.56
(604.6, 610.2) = 1.56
